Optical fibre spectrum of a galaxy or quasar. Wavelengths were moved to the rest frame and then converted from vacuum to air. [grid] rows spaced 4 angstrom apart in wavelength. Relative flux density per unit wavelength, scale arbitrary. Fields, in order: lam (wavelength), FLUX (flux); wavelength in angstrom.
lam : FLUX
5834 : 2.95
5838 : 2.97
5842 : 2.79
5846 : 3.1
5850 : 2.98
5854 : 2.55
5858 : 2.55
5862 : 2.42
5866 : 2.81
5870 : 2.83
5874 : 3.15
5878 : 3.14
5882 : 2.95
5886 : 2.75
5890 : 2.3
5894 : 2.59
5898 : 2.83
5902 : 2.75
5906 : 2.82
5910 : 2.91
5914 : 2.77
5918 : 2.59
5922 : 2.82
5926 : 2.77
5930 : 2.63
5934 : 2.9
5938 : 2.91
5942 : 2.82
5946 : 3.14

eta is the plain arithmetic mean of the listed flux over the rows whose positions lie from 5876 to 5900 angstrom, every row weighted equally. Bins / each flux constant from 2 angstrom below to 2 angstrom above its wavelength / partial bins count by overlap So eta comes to 2.76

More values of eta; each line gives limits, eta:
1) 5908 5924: 2.77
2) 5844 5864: 2.72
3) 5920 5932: 2.74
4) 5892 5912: 2.78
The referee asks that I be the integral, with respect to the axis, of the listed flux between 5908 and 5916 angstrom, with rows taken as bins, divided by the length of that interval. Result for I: 2.84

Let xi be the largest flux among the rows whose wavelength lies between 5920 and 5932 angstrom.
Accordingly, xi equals 2.82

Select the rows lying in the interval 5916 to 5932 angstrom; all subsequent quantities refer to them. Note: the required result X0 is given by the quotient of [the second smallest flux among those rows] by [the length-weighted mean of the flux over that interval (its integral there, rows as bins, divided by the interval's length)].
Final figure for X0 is 0.973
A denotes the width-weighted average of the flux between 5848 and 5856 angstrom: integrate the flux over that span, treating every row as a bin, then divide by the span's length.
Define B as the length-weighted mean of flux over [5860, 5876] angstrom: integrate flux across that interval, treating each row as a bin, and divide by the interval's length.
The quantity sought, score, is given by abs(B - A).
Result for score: 0.04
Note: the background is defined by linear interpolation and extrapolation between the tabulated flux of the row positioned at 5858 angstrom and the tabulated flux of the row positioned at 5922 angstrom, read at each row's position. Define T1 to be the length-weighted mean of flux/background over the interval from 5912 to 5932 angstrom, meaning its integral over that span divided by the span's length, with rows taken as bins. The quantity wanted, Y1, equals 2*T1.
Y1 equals 1.93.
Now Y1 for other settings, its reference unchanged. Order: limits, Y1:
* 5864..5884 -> 2.27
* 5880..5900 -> 2.00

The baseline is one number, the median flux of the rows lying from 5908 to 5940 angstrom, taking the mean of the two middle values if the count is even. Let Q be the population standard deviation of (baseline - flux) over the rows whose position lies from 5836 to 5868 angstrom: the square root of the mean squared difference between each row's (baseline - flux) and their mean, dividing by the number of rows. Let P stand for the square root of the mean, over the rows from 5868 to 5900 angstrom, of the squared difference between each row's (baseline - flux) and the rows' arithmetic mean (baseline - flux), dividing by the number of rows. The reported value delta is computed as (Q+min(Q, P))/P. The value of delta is 1.7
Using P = 0.26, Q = 0.228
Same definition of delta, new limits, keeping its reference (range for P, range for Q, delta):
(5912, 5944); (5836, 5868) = 3.1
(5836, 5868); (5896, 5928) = 0.8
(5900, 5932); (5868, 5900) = 3.7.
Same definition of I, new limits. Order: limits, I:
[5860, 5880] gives 2.87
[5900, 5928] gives 2.78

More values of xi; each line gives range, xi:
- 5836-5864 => 3.1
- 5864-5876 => 3.15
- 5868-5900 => 3.15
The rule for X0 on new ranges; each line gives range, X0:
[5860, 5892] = 0.866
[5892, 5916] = 0.990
